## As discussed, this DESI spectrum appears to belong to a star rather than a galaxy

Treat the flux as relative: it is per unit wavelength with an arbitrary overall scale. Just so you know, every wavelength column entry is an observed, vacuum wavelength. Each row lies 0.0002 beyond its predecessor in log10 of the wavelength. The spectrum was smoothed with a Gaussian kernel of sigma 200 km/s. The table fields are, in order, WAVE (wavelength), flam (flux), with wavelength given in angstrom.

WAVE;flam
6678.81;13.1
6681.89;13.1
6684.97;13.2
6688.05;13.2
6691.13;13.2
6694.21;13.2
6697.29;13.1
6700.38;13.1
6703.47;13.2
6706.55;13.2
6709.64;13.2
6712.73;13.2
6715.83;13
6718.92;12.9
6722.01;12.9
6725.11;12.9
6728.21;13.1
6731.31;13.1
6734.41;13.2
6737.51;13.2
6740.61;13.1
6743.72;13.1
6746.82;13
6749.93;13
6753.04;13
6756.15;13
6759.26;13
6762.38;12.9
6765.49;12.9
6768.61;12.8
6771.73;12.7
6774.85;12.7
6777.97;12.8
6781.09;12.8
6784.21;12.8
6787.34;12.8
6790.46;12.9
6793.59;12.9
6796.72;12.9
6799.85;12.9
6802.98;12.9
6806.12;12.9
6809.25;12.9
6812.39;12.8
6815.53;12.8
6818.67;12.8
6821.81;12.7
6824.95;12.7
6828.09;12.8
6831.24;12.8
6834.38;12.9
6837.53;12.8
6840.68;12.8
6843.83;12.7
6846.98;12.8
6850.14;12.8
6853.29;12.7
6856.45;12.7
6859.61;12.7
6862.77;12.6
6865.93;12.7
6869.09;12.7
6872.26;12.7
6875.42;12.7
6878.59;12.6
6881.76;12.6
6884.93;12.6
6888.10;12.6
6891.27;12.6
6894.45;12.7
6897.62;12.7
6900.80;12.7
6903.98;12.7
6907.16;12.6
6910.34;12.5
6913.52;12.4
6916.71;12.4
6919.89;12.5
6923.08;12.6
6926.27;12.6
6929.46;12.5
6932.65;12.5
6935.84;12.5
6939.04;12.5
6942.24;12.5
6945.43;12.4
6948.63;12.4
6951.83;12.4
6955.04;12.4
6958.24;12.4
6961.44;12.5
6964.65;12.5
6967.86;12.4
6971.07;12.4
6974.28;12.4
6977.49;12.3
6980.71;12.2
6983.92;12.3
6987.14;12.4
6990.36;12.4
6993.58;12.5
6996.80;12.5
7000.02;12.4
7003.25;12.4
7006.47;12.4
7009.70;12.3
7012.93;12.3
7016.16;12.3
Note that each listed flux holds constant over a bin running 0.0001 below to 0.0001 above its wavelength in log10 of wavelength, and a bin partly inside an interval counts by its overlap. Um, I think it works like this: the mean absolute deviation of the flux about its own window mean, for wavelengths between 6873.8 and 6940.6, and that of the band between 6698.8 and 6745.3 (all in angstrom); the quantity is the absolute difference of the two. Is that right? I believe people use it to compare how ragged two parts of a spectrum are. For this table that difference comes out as 0.013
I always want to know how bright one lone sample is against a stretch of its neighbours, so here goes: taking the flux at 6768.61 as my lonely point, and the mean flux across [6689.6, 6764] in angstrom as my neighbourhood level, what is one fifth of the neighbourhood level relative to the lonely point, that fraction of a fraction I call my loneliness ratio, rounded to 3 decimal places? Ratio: 0.204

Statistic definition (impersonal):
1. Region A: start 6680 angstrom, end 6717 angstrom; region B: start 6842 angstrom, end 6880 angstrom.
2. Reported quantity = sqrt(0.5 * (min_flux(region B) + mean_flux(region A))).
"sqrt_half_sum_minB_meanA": 3.59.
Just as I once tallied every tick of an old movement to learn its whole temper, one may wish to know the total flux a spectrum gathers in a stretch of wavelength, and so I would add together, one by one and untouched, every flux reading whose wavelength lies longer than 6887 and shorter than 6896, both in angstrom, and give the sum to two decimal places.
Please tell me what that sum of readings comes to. 37.90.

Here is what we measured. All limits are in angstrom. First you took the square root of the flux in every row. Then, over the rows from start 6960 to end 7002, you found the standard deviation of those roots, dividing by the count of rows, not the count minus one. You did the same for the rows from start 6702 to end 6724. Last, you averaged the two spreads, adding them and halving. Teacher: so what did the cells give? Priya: 0.016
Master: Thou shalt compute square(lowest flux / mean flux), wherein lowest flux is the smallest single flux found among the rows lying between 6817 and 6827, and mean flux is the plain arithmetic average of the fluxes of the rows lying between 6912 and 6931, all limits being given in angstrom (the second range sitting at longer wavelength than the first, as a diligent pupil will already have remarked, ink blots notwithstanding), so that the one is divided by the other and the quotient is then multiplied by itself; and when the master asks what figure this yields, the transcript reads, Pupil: 1.03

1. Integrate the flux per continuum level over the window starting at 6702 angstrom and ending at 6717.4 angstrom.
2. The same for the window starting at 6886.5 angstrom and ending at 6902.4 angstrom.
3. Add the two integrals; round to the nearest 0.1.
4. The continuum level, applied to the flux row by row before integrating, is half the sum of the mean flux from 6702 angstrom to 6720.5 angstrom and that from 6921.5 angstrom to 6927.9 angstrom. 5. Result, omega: 31.4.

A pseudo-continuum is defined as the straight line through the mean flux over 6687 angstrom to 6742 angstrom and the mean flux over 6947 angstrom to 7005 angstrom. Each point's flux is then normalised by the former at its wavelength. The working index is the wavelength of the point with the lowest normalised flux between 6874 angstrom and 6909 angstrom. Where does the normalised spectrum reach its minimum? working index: 6878.59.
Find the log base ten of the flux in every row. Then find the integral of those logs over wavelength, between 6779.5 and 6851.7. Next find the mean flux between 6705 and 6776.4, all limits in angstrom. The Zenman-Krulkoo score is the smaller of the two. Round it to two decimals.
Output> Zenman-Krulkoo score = 13.00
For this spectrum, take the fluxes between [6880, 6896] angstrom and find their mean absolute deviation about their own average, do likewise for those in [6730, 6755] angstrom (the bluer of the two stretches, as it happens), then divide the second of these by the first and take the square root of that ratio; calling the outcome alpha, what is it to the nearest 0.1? 1.4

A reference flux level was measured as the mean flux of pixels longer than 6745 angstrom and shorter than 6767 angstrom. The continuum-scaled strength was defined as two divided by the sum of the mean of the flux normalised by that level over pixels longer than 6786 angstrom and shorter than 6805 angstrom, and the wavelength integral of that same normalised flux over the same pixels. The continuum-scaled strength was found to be 0.10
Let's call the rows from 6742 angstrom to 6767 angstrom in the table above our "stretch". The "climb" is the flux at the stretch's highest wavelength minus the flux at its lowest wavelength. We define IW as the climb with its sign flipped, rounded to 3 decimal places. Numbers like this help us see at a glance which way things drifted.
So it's 0.200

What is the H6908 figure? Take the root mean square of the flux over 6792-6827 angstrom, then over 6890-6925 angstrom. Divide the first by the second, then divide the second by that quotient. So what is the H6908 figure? 12.33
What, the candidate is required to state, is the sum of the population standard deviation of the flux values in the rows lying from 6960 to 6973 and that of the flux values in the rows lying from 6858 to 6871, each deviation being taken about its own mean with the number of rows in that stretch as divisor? 0.093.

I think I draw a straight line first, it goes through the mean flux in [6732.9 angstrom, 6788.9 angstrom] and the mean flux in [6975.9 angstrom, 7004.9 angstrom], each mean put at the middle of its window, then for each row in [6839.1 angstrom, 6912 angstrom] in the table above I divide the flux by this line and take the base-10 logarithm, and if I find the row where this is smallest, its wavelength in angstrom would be 6862.77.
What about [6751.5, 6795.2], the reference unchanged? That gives 6771.73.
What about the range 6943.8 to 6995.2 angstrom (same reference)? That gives 6980.71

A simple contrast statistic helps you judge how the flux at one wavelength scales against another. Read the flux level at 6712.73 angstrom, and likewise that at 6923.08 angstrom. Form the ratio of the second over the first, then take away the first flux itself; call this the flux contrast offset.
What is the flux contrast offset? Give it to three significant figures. -12.2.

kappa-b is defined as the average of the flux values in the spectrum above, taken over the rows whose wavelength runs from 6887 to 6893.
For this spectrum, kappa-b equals 12.6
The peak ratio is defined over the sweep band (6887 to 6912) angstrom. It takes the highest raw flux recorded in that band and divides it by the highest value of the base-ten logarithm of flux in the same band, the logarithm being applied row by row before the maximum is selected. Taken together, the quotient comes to 11.5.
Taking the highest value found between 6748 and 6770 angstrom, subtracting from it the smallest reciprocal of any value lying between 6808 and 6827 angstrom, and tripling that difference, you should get 38.8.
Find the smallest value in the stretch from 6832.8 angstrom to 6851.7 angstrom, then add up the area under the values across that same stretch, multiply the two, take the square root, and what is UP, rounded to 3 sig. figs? 55.4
